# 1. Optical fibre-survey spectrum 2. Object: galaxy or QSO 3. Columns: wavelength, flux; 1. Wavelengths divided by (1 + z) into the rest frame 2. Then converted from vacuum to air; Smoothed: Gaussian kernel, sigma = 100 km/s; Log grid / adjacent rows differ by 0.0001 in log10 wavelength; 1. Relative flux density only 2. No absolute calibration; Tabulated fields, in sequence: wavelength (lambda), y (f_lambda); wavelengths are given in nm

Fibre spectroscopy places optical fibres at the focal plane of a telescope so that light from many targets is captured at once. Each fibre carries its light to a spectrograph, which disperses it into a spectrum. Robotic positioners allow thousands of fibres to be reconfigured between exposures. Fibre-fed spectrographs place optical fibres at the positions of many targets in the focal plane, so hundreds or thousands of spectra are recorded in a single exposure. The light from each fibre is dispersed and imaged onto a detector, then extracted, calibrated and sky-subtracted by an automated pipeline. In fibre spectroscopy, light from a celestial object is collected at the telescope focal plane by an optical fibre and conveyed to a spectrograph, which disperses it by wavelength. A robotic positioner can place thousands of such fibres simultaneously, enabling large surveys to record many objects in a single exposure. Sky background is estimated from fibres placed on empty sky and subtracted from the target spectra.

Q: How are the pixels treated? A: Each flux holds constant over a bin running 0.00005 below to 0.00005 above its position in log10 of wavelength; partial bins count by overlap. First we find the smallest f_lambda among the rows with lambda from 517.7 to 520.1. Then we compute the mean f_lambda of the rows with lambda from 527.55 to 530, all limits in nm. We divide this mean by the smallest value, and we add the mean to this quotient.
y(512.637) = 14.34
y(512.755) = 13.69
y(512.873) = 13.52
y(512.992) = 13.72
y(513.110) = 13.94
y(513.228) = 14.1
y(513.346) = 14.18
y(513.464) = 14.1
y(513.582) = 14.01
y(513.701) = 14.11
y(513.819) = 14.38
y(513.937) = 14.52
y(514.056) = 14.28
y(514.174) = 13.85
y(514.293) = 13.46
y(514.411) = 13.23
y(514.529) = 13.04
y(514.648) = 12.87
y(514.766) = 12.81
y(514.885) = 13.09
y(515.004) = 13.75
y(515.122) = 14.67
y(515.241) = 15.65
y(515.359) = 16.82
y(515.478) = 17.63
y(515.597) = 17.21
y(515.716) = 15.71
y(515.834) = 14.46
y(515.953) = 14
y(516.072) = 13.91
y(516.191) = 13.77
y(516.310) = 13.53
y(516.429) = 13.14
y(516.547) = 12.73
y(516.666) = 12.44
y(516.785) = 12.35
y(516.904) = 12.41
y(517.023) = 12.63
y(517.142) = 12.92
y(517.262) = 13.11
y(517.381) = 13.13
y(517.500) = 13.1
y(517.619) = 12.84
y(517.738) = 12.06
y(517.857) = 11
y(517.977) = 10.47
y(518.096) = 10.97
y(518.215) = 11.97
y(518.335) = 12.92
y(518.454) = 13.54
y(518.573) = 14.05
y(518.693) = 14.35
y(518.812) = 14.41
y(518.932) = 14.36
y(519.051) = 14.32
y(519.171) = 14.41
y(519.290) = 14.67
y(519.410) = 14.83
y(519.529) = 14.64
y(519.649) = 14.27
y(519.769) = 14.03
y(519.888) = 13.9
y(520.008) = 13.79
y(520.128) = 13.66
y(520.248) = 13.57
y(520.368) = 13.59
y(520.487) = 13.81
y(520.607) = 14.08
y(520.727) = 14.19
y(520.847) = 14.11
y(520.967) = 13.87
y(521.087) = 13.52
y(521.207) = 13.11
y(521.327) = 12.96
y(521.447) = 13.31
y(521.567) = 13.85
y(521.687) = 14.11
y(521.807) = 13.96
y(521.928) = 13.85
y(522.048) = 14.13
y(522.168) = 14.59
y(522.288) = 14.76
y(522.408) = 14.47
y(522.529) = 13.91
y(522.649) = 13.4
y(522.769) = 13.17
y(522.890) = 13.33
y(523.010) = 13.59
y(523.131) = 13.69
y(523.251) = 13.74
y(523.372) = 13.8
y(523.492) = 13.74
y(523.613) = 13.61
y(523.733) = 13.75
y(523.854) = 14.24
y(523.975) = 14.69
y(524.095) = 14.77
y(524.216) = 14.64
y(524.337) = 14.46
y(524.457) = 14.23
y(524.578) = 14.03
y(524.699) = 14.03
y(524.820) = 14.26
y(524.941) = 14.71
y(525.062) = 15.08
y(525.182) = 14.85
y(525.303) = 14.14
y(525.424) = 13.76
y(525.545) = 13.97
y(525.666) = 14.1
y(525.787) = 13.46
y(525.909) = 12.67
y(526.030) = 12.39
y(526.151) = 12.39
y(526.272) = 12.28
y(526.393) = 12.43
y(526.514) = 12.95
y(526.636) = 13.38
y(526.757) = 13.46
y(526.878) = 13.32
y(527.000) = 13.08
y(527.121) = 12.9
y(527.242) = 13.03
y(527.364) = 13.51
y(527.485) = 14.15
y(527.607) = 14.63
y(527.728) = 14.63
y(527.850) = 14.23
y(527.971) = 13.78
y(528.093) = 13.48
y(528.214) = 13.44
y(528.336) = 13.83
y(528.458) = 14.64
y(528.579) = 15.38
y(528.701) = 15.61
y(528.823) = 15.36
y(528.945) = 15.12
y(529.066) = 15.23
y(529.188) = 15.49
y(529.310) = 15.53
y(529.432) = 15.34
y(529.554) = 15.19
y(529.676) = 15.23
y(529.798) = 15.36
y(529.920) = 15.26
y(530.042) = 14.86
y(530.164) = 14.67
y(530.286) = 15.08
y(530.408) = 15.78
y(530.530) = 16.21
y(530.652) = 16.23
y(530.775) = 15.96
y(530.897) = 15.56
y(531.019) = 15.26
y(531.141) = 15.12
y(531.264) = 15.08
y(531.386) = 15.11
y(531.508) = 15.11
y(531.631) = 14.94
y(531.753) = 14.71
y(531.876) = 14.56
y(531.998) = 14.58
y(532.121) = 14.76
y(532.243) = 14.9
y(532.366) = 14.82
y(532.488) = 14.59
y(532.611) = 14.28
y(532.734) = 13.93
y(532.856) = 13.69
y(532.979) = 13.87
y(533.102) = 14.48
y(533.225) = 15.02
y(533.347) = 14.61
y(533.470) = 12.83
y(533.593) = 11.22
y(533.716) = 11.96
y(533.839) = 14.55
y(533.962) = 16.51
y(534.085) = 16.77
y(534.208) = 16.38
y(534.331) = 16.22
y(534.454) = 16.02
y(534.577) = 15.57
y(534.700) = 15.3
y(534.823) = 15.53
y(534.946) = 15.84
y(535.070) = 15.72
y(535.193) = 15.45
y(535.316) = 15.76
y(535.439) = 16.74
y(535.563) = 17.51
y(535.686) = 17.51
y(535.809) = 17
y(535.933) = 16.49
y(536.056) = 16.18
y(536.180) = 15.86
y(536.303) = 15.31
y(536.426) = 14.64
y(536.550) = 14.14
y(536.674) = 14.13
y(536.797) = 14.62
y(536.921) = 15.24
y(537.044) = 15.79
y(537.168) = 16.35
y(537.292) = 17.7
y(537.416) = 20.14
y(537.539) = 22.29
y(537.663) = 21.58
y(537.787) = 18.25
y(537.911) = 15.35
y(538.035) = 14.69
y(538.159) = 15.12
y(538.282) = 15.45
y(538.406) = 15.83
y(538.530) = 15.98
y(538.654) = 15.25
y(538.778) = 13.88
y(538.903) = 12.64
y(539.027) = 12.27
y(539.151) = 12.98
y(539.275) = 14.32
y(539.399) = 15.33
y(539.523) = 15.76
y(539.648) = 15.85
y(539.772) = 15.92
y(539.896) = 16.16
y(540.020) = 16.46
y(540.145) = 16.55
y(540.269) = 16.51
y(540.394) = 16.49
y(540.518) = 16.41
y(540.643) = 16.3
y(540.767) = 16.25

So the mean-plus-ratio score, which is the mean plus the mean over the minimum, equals 16.3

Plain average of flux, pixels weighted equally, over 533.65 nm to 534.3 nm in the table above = 15.2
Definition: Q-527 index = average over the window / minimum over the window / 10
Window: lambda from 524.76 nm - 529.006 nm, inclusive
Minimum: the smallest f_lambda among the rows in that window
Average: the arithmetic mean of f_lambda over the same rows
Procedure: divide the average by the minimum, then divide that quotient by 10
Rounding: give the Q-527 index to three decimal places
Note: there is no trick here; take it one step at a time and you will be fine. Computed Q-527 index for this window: 0.113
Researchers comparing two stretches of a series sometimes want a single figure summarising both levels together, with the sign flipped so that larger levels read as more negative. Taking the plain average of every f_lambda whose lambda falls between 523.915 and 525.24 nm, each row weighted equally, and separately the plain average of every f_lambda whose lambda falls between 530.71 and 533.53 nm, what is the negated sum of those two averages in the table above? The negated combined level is -29.2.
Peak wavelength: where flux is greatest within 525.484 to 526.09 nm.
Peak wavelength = 525.666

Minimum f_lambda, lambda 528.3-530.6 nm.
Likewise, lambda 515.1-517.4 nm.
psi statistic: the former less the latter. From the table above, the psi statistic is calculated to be 1.5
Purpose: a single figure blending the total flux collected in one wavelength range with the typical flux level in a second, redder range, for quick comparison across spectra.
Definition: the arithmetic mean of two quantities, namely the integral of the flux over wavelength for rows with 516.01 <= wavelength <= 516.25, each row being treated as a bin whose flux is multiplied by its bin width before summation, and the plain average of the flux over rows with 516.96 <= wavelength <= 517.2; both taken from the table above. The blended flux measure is 8.0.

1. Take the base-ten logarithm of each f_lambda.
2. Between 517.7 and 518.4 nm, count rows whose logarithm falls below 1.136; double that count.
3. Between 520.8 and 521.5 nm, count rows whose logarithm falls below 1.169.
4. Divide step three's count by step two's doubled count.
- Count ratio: 0.5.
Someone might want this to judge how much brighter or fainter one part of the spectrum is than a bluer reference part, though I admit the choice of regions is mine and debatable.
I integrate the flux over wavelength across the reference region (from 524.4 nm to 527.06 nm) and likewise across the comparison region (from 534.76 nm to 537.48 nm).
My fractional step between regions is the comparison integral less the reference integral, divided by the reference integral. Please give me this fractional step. 0.21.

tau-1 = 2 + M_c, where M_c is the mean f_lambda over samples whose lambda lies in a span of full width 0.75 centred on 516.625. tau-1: 14.8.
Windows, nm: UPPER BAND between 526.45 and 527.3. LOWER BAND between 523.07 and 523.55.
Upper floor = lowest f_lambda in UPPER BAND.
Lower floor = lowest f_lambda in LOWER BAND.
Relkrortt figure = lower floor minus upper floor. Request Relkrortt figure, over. 1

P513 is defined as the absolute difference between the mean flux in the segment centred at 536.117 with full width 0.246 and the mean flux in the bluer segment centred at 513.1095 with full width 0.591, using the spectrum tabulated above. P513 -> 2.1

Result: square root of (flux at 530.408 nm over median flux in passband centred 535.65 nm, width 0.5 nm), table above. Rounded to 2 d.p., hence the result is 0.96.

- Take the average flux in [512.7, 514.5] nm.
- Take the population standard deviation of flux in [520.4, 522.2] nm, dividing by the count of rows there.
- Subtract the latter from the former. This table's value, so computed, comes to 13.5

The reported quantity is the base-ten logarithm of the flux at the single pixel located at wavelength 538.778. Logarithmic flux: 1.14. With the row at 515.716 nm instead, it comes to 1.20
